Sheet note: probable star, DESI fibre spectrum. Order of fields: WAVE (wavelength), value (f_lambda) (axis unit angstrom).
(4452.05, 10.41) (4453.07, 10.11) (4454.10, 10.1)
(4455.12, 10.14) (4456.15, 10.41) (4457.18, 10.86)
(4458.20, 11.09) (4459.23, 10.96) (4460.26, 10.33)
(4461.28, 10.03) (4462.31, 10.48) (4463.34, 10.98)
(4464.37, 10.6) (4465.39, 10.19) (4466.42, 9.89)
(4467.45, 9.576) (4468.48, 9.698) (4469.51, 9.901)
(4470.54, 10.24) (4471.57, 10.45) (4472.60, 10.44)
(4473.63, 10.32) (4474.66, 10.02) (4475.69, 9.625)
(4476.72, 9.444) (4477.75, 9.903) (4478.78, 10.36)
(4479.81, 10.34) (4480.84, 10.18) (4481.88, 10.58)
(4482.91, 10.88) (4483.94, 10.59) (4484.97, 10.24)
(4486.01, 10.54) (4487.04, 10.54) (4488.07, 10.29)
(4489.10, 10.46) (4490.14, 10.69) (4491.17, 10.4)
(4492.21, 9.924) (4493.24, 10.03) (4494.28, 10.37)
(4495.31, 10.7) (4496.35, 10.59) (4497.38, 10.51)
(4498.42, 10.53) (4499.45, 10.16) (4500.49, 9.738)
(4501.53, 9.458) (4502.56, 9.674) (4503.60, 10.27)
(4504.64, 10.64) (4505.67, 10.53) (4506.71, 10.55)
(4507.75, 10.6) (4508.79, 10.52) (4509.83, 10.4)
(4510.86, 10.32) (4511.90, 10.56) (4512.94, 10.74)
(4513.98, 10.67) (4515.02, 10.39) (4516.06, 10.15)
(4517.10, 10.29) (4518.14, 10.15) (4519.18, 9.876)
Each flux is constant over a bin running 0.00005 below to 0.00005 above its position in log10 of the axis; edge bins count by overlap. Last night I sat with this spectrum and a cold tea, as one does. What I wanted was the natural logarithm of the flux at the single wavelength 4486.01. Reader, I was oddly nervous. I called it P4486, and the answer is 2.36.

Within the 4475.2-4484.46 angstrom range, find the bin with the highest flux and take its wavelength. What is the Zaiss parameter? 4482.91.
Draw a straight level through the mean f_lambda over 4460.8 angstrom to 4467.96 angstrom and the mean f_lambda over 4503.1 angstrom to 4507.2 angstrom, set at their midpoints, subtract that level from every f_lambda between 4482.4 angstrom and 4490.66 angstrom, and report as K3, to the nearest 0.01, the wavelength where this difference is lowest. 4484.97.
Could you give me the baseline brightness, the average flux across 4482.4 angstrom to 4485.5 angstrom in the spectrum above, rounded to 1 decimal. 10.6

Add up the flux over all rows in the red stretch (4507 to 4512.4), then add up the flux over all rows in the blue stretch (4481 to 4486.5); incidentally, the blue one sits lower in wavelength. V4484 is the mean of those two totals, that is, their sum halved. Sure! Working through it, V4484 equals 52.6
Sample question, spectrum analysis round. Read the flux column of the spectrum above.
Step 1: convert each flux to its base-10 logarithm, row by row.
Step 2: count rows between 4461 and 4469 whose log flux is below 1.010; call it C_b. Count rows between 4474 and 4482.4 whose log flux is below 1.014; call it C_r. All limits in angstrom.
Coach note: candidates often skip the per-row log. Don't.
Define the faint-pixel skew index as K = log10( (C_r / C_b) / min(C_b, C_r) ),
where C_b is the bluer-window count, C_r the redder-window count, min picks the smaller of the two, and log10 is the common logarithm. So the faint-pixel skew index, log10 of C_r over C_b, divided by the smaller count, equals -0.70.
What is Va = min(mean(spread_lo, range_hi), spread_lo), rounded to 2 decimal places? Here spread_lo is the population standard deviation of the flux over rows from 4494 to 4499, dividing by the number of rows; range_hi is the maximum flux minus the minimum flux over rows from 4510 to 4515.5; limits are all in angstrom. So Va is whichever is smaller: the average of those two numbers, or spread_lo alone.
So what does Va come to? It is 0.11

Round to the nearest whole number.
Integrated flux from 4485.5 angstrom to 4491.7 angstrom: 65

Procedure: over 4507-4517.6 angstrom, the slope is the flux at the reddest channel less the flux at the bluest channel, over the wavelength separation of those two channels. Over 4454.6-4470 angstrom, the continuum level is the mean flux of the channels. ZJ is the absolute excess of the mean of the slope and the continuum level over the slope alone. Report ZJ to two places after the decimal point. 5.19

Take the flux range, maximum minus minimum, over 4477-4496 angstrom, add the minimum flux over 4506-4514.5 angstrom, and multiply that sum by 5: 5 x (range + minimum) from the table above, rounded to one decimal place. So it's 56.5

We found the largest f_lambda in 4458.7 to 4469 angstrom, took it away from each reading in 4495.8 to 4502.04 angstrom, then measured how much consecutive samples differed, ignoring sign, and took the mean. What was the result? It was 0.234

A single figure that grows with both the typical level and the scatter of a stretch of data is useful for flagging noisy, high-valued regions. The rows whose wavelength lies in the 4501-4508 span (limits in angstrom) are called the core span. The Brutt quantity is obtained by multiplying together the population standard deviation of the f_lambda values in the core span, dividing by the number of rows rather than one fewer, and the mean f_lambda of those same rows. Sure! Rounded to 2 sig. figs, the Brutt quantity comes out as 4.6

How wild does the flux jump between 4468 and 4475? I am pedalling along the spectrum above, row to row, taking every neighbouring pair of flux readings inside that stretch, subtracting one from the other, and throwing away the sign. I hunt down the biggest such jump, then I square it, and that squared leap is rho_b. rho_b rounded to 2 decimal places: 0.11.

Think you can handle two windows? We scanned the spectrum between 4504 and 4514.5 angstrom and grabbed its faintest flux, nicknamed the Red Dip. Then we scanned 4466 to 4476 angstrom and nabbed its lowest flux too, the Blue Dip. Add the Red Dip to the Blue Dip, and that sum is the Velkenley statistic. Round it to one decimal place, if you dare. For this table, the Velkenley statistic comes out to 19.9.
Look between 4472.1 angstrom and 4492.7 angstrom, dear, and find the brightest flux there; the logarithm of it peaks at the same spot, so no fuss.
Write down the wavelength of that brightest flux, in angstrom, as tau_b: 4482.91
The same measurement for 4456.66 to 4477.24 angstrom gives 4458.20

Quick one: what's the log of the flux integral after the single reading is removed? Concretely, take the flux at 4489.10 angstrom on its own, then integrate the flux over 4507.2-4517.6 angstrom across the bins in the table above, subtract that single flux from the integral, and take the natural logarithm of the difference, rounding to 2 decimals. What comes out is 4.59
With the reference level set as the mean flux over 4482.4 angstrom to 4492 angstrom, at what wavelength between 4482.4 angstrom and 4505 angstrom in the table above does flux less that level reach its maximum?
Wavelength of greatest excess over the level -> 4482.91 angstrom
